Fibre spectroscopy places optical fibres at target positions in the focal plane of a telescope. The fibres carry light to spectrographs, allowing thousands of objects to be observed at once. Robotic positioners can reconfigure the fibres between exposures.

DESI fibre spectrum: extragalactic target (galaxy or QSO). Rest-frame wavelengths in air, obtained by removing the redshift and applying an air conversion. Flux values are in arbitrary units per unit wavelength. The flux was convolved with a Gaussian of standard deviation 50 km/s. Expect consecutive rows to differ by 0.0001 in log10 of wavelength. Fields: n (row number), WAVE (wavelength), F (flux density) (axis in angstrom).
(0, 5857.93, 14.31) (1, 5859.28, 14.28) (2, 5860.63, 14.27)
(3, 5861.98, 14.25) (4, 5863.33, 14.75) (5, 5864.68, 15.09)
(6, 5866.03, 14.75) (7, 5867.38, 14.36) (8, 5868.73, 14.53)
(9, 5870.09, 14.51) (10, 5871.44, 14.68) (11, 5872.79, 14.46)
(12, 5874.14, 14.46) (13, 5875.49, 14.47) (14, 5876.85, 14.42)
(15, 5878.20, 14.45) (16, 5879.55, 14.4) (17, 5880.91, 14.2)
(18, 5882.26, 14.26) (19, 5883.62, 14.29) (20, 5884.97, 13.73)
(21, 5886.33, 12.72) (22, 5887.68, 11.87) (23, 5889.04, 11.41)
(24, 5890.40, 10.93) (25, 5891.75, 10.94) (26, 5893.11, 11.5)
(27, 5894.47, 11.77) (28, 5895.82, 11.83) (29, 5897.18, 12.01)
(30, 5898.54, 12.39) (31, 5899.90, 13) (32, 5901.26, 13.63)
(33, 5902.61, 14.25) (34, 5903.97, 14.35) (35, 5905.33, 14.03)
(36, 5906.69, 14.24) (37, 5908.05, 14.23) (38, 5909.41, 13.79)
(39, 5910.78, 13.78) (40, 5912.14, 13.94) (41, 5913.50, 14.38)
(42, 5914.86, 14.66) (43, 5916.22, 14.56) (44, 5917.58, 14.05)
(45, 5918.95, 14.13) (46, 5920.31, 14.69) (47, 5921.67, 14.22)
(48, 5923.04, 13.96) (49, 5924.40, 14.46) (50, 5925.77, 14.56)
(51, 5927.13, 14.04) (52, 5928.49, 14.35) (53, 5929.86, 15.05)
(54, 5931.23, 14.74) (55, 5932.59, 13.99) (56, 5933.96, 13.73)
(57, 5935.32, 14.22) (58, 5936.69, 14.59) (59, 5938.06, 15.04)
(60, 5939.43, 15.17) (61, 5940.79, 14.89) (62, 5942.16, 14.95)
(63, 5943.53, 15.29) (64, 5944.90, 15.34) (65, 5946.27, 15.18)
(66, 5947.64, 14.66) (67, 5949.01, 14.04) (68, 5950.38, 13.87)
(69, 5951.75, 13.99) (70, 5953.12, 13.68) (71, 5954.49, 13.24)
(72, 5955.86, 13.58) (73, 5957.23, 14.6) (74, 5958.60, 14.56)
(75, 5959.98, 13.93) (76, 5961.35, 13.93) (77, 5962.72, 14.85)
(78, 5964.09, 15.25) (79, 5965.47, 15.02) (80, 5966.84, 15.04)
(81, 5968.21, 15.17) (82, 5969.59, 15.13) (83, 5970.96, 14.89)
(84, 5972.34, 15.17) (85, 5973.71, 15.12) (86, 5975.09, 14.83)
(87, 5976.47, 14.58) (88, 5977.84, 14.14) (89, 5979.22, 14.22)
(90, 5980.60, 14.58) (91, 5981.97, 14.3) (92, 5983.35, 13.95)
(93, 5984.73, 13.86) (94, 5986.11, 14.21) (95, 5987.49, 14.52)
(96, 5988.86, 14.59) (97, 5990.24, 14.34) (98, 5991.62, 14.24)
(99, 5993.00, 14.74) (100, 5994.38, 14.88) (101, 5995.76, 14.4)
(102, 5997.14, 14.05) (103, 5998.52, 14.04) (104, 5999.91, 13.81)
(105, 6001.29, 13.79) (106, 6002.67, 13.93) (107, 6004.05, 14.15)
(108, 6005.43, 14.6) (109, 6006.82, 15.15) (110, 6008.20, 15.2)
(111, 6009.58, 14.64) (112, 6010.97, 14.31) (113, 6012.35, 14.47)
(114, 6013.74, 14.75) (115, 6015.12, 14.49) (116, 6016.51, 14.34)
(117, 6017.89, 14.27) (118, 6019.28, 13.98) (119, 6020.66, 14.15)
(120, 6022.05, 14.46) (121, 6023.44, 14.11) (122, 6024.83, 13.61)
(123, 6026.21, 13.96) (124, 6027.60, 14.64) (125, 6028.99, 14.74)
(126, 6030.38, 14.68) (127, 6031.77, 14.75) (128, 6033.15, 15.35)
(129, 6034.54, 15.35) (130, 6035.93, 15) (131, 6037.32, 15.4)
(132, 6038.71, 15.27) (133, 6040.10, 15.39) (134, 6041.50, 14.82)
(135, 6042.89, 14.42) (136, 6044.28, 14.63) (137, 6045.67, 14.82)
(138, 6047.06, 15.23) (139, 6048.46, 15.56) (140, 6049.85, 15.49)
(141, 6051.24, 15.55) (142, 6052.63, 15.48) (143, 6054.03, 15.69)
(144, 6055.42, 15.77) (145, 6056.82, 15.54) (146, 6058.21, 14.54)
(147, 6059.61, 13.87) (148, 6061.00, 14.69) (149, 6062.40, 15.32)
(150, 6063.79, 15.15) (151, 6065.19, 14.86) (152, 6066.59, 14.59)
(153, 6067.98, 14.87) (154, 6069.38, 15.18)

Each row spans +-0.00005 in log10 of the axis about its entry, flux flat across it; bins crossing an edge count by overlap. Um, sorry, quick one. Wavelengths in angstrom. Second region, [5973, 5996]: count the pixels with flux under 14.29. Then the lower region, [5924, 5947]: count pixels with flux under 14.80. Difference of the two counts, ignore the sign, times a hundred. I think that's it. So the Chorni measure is 300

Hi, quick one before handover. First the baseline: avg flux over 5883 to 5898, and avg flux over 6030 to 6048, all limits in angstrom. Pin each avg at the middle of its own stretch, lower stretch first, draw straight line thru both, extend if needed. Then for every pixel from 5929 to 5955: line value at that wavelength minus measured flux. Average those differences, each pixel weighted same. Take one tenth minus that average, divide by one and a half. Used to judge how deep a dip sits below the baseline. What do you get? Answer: 1.0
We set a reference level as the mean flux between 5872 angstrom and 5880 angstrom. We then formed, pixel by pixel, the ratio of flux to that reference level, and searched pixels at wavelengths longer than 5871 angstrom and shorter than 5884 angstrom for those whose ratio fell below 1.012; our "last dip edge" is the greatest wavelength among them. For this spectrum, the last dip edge 5883.62 angstrom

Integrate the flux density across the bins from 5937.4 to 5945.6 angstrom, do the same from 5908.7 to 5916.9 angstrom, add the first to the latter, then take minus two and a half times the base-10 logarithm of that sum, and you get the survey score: -5.95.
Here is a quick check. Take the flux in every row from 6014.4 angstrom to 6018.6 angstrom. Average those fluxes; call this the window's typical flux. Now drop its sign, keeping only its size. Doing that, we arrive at 14.37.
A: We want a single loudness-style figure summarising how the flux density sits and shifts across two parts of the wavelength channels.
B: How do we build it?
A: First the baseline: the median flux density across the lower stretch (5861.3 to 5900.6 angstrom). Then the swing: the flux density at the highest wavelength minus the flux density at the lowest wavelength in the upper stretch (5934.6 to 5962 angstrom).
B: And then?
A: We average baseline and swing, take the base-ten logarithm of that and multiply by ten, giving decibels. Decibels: 8.44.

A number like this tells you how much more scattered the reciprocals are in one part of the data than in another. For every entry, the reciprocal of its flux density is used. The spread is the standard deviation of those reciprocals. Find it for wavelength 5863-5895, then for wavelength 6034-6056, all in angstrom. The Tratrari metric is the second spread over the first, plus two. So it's 2.2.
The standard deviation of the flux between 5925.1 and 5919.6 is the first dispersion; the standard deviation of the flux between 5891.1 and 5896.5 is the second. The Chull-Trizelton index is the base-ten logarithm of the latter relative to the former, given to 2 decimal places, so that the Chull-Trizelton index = 0.11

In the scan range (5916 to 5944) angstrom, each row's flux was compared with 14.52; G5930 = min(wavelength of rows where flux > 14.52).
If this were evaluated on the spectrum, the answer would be 5916.22 angstrom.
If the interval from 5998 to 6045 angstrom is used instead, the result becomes 6005.43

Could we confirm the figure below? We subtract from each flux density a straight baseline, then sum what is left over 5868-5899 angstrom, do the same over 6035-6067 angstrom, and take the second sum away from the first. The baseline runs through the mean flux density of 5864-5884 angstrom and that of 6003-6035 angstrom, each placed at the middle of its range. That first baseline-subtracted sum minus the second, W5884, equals -42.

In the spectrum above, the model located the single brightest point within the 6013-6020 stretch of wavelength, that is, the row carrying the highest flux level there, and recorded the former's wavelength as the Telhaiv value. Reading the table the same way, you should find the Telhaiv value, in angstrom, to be 6013.74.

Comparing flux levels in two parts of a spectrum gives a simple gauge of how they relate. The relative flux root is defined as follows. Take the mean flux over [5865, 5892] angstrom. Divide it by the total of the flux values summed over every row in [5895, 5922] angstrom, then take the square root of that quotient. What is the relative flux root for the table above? 0.223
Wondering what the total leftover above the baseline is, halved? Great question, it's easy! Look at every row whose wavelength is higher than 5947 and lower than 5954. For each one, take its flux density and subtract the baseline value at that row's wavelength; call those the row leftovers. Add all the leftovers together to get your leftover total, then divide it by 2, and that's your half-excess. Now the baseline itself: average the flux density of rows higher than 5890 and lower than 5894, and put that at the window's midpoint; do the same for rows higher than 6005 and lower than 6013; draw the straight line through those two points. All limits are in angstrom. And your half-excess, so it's 2.8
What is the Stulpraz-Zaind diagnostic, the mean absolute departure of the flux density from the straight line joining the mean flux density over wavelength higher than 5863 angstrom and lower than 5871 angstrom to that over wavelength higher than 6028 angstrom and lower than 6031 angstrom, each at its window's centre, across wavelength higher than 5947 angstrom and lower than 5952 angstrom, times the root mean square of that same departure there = 0.3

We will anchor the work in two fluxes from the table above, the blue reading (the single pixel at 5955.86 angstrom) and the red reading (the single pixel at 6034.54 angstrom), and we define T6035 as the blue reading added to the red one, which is 28.9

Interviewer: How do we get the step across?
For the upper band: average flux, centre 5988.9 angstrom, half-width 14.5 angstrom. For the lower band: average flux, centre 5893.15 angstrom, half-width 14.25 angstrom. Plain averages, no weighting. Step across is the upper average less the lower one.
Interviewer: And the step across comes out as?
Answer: 1.3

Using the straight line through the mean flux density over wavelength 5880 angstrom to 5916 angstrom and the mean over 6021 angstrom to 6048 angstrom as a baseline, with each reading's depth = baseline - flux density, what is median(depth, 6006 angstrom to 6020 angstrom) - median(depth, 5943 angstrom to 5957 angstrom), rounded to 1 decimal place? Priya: 0.3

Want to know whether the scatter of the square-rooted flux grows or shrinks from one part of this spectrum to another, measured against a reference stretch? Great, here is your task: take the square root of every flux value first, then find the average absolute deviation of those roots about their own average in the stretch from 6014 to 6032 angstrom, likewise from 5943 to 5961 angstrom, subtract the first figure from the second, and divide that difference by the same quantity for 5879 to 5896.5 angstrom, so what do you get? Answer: 0.23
